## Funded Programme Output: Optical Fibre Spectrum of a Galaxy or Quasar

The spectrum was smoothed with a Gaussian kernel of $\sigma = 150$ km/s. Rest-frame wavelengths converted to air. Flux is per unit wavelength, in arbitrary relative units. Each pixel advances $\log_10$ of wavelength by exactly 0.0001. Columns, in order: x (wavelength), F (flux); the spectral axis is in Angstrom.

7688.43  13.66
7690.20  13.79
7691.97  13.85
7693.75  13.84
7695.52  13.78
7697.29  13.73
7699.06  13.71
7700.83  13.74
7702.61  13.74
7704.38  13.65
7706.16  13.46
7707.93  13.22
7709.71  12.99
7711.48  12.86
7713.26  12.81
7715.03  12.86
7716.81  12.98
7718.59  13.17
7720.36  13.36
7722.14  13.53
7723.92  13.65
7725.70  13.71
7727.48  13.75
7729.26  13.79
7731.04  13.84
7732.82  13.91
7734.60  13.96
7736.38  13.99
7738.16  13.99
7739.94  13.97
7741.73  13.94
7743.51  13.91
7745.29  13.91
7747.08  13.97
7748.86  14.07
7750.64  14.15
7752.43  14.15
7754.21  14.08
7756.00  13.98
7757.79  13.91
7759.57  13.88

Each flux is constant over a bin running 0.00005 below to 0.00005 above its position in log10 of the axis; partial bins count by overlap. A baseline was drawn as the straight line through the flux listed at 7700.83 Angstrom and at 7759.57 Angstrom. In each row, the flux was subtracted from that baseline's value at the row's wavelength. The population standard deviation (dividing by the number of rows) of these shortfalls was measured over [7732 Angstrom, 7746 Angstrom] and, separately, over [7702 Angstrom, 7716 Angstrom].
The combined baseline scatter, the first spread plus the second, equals 0.40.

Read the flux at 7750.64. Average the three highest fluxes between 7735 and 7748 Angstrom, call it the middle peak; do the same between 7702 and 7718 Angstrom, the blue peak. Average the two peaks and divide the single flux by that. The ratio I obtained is 1.03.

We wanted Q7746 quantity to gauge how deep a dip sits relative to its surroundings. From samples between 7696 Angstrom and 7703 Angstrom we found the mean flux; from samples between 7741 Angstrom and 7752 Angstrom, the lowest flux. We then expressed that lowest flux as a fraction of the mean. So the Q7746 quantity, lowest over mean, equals 1.013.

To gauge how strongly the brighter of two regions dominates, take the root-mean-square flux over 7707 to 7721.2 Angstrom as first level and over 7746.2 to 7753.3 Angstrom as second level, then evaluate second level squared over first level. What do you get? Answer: 15.22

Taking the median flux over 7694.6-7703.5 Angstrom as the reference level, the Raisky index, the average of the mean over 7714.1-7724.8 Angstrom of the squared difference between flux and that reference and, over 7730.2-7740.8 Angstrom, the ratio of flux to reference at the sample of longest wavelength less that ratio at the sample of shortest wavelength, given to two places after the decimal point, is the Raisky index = 0.16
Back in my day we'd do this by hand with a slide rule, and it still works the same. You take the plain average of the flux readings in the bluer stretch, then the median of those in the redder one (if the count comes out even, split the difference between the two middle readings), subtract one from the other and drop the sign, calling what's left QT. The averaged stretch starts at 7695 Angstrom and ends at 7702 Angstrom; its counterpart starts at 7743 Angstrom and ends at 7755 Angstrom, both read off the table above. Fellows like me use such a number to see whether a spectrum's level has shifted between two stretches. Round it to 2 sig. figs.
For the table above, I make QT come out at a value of 0.33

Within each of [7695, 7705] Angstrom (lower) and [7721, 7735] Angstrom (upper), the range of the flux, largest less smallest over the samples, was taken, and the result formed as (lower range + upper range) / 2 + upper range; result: 0.71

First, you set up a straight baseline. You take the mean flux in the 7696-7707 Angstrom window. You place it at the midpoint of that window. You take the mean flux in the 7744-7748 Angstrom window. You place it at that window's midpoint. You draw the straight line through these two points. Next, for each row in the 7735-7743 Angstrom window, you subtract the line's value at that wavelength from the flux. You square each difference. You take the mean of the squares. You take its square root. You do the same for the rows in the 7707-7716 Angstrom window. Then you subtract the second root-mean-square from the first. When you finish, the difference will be -0.72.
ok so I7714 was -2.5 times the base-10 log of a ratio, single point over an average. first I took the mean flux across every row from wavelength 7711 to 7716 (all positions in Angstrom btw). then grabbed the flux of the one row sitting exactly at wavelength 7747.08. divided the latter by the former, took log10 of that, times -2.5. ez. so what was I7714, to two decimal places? -0.09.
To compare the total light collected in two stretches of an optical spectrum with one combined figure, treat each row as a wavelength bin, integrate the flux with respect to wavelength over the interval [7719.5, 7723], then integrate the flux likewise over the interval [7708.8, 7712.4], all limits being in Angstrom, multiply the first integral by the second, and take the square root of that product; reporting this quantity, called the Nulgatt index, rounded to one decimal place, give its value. 46.8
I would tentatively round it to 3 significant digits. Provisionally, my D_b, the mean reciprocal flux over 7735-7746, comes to 0.0717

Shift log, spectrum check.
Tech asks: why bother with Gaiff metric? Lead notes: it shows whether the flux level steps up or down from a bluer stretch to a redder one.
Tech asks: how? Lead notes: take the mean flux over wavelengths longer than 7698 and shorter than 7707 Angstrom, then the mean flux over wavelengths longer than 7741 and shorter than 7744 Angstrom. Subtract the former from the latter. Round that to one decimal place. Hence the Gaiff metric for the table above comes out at 0.3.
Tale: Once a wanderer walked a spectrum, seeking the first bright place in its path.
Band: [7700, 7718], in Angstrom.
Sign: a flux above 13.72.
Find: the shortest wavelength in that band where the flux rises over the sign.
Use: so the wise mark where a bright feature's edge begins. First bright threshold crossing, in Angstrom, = 7700.83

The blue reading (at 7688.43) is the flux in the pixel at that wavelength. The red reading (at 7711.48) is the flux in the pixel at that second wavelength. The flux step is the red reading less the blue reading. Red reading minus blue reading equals -0.80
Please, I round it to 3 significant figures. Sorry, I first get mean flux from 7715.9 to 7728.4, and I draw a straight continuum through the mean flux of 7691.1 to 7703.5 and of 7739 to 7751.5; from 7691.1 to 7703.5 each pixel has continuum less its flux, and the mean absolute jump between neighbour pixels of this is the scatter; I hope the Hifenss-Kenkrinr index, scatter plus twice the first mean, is 26.9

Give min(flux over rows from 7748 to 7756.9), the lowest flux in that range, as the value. 13.98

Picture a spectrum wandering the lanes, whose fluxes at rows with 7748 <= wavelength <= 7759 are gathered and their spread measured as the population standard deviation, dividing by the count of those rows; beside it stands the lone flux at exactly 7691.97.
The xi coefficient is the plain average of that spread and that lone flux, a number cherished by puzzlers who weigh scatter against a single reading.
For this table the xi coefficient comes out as 6.97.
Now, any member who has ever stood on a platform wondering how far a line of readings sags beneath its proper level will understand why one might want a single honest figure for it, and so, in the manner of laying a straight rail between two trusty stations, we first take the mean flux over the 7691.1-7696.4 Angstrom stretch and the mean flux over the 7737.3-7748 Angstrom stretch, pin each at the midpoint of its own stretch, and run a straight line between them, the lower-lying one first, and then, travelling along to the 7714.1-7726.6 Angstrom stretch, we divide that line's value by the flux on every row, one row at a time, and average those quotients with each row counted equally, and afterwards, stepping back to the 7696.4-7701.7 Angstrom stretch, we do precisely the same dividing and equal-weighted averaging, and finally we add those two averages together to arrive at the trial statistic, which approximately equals 2.05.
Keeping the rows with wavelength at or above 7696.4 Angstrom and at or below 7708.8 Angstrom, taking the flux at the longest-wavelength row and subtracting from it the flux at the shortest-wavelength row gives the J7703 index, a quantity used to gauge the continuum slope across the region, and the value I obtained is -0.5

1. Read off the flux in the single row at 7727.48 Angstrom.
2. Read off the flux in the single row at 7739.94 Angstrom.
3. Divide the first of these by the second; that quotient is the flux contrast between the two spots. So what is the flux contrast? 0.98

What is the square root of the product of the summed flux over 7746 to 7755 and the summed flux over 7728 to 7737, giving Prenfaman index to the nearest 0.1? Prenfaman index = 70.0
